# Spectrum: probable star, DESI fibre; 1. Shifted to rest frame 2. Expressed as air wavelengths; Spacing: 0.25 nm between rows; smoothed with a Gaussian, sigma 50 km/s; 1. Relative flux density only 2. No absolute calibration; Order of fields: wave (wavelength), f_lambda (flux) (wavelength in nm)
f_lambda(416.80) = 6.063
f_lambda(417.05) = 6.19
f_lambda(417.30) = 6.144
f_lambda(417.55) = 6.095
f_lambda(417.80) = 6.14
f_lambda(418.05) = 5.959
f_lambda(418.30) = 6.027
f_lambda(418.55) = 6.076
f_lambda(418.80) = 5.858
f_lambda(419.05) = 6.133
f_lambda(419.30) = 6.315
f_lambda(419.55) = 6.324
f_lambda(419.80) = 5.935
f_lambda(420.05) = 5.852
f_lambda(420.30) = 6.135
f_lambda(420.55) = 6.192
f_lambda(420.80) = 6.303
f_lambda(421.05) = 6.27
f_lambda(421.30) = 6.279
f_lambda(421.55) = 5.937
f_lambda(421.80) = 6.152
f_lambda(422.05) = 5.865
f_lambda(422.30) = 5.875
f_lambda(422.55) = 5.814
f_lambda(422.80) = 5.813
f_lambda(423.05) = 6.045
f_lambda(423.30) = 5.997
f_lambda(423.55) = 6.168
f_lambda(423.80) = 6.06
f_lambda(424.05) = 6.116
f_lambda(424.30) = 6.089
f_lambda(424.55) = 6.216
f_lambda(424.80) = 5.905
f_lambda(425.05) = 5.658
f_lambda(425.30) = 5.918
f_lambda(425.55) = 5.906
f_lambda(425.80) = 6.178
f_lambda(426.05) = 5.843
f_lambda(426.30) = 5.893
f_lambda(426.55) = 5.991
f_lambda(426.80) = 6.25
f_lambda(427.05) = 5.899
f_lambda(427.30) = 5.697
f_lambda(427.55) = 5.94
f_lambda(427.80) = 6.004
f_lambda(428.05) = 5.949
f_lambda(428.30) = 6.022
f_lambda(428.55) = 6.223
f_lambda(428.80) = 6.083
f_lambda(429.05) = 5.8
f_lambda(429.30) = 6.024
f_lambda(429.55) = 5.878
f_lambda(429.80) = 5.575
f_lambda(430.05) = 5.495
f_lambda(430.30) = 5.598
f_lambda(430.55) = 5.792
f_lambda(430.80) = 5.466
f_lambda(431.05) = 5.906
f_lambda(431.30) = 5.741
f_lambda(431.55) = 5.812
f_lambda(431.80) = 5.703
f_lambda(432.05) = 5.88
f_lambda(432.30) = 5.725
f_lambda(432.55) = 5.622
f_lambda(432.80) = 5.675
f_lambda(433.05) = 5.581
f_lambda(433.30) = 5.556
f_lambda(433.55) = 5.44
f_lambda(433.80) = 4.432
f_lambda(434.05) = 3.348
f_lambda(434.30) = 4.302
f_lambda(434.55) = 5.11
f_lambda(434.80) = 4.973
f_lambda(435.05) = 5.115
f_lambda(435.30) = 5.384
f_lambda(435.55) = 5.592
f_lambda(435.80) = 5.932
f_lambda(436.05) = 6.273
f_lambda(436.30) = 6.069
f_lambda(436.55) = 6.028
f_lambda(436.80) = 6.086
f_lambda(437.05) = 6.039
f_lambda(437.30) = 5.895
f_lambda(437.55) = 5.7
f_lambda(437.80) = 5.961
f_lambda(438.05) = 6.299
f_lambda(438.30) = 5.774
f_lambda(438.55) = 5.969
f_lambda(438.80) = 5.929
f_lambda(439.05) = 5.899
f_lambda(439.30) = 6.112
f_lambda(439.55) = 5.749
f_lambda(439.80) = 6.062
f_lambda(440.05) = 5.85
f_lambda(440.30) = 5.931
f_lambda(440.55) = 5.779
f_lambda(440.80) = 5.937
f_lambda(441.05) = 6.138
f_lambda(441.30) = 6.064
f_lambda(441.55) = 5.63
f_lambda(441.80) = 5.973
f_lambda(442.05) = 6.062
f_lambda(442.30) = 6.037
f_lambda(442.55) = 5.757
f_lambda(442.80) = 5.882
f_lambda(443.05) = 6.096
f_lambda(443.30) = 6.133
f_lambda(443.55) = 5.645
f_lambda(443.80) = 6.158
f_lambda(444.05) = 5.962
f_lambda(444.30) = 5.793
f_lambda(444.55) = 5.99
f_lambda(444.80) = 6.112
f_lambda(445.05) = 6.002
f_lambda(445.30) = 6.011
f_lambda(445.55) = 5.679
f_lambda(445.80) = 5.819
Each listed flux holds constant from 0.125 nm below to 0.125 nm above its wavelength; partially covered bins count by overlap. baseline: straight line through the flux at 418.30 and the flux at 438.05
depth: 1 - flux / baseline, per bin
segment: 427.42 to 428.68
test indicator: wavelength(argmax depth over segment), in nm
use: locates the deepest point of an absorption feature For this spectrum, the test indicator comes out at 427.55 nm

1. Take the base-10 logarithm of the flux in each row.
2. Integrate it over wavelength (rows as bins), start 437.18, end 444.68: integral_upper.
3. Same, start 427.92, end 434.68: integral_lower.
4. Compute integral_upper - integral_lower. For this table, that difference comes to 0.8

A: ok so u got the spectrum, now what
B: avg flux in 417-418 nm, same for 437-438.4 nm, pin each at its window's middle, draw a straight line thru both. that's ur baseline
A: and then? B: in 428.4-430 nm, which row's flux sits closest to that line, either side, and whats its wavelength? 429.30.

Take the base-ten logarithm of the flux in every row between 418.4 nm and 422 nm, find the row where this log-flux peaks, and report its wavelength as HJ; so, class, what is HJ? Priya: 419.55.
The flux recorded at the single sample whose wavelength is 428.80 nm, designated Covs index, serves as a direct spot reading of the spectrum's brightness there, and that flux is 6.083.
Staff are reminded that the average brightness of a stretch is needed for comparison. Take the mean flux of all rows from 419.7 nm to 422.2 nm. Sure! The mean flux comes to 6.09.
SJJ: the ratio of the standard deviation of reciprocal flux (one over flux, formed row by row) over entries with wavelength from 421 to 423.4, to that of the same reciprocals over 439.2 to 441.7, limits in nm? 0.99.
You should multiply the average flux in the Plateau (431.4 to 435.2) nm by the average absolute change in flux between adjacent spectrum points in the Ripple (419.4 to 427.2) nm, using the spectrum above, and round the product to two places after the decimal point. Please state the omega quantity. 0.84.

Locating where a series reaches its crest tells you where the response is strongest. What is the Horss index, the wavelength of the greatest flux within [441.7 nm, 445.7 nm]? 443.80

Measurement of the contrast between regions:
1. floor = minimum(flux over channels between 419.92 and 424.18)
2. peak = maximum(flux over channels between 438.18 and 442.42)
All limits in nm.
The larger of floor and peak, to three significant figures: 6.14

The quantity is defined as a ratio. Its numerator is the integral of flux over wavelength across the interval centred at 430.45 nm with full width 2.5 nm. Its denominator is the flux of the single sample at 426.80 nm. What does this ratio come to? 2.3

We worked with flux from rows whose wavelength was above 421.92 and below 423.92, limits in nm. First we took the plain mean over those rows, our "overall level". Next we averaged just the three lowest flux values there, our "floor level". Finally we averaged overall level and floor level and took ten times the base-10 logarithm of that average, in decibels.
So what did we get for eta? 7.703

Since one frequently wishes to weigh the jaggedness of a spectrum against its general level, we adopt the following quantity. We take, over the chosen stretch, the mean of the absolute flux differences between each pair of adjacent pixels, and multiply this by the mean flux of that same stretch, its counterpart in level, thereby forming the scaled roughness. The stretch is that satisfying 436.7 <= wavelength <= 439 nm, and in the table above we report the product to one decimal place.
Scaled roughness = 1.3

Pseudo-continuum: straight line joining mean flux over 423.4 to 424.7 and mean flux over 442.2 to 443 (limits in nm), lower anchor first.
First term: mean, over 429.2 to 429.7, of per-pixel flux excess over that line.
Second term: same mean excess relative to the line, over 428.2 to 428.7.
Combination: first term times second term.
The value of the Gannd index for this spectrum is -0.01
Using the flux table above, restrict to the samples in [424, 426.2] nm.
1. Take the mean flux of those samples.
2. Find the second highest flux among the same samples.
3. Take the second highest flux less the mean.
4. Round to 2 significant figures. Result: 0.20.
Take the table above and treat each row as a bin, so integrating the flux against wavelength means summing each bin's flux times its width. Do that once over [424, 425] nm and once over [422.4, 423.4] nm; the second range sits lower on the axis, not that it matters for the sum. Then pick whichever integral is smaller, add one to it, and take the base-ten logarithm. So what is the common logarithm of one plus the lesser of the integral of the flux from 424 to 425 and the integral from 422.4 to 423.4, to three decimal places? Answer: 0.840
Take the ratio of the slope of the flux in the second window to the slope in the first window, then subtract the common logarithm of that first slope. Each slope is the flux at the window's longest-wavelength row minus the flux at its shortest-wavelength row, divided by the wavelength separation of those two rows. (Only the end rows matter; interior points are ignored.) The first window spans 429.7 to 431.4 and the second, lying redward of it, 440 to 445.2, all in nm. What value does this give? 1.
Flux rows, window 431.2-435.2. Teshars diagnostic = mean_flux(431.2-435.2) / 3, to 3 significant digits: 1.75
